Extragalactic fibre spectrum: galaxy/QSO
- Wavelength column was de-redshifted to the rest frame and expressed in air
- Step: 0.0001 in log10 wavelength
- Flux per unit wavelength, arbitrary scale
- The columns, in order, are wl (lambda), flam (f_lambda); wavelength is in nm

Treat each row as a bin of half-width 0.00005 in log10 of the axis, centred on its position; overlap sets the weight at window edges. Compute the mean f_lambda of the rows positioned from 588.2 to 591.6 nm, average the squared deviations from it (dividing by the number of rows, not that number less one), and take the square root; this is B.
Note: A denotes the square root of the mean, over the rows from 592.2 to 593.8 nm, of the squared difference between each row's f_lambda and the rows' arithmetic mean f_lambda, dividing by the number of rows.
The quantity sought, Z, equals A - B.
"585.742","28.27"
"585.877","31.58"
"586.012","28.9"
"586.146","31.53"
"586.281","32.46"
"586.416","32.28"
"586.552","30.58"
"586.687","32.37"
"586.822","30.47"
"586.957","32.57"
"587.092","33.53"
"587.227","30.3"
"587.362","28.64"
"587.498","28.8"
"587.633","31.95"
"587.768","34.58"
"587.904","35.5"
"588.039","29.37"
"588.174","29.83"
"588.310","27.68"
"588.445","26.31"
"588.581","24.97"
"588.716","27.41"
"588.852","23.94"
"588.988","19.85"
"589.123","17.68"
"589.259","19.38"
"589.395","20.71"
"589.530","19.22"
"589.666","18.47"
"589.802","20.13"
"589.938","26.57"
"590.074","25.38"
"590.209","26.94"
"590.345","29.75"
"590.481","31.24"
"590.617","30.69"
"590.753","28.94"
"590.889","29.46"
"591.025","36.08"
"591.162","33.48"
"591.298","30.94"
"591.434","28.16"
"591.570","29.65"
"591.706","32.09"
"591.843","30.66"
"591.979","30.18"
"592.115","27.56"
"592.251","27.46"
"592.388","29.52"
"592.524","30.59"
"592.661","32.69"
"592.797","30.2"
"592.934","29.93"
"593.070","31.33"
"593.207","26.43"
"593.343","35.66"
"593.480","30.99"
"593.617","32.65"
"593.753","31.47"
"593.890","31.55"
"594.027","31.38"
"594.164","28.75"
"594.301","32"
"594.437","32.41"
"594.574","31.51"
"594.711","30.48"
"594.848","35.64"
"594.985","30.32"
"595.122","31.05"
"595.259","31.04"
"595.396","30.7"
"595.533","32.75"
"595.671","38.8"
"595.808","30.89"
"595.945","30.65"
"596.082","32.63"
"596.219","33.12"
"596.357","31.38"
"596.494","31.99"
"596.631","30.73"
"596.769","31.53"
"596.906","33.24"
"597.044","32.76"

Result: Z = -2.6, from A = 2.32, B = 4.9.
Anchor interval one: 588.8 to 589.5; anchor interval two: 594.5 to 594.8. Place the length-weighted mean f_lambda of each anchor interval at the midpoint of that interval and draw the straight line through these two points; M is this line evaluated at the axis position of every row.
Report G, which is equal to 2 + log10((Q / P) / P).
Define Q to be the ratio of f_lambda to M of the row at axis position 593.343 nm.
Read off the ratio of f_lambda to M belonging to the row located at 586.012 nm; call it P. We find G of 1.45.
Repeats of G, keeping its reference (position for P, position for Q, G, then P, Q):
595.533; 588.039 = 2.22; 1.0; 1.6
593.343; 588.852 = 1.90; 1.2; 1.2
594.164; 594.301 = 2.07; 0.9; 1.0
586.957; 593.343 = 1.46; 2.1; 1.2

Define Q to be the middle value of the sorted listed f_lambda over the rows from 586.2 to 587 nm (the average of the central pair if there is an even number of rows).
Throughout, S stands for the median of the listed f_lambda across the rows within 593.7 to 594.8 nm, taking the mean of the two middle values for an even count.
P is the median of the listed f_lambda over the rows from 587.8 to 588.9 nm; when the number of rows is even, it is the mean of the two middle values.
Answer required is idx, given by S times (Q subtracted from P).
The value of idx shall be -151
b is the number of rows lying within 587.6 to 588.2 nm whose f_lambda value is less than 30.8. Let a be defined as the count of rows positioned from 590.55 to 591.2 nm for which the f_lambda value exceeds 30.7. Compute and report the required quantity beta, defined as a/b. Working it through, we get 1.00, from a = 2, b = 2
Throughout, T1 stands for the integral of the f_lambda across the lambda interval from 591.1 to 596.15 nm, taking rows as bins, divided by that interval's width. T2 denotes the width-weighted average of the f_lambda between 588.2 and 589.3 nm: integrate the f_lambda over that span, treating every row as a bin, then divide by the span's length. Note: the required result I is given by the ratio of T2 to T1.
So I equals 0.76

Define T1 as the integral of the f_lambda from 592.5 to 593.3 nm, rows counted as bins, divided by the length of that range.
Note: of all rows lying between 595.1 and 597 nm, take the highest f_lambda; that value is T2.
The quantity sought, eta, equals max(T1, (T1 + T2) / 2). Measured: 34.6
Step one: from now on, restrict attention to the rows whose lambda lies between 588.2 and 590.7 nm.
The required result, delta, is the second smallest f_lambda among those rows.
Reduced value 18.47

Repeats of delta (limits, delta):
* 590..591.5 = 26.94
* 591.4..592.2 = 28.16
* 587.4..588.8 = 26.31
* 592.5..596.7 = 28.75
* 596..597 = 31.38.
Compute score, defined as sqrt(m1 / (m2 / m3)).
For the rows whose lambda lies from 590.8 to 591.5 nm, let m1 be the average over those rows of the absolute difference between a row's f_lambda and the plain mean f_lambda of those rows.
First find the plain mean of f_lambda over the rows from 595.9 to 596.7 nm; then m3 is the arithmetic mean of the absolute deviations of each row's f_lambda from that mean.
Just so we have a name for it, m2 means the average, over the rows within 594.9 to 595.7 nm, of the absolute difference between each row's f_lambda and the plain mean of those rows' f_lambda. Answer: 0.97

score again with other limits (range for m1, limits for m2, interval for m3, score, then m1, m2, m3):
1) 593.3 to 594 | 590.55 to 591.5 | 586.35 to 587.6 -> 0.97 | 1.4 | 2.1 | 1.45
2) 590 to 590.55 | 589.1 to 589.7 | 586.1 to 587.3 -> 1.59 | 2.2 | 0.8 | 0.95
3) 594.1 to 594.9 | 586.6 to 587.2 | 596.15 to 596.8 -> 1.06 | 1.6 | 0.9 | 0.64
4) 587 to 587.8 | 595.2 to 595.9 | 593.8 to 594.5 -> 0.92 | 2.1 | 2.4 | 0.99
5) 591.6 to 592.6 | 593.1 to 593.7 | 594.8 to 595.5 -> 0.87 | 1.3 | 2.7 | 1.56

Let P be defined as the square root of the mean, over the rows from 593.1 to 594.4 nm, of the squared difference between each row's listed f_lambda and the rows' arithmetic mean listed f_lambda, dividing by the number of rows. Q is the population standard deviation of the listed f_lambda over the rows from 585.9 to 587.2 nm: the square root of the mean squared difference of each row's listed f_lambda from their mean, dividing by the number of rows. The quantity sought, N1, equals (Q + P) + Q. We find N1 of 5.1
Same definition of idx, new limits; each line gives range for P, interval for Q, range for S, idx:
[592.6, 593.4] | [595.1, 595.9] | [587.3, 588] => -9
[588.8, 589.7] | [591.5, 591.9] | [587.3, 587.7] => -325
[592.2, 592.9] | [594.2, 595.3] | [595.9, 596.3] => -35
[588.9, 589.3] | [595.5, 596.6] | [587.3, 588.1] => -396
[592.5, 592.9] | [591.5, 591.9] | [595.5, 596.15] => -2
